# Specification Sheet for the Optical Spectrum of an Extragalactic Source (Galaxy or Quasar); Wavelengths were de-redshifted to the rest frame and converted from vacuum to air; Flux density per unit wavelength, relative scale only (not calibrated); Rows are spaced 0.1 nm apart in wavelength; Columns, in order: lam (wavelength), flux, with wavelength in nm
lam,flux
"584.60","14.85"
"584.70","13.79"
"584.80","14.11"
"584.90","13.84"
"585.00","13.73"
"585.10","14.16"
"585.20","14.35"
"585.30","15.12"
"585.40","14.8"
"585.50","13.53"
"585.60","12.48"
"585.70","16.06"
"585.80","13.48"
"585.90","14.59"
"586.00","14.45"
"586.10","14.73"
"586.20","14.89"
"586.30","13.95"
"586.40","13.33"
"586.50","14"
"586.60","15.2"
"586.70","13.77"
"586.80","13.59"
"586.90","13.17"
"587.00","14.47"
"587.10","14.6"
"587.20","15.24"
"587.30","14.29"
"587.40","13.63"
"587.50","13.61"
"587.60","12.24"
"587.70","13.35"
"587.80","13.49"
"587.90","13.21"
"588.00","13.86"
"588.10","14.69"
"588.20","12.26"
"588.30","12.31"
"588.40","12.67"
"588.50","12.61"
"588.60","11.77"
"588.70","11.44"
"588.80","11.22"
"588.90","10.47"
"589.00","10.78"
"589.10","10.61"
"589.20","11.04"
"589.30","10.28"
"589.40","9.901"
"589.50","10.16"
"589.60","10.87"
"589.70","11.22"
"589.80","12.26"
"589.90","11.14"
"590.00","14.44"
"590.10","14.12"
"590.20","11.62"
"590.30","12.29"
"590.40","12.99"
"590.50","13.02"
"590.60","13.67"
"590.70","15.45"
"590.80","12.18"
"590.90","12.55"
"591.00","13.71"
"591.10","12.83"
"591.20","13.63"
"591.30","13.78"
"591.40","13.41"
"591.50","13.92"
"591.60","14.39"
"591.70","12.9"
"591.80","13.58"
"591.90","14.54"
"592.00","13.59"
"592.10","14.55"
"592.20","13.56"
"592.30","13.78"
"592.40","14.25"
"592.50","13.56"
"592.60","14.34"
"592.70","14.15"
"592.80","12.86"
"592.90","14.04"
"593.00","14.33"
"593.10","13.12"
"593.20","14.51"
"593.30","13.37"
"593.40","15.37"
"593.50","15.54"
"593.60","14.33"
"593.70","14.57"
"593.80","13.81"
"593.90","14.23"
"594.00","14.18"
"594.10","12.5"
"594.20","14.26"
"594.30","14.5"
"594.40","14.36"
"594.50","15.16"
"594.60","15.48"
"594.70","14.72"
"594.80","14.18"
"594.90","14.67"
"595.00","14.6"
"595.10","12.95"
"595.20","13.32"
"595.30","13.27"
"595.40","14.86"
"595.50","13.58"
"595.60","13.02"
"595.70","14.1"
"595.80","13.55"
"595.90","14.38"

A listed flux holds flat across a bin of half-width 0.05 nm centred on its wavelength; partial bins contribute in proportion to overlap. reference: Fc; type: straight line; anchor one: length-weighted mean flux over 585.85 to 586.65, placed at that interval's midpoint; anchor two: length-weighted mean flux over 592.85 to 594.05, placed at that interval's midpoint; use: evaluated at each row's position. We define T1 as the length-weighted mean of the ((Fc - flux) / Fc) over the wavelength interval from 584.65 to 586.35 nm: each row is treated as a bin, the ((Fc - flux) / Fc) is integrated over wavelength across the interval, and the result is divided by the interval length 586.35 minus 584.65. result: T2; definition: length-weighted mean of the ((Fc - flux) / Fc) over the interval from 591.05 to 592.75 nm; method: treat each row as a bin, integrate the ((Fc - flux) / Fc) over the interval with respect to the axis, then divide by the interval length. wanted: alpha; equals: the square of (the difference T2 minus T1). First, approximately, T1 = 0.01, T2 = 0.03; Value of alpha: 0.0005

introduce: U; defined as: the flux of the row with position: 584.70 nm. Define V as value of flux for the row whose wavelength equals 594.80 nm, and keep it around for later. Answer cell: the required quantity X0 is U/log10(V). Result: 12.0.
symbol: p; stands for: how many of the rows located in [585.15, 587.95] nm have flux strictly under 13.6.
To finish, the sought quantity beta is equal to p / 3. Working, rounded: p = 10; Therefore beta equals 3.3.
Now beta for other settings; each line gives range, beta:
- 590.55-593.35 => 4.0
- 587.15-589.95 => 7.3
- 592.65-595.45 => 2.3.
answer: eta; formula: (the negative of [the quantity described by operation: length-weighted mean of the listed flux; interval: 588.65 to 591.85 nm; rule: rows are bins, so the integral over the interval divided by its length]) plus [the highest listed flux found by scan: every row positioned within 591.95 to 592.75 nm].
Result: 2.2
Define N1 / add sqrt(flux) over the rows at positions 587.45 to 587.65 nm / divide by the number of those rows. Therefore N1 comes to 3.59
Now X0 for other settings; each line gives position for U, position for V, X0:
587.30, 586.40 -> 12.7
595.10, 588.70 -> 12.2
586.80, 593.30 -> 12.1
